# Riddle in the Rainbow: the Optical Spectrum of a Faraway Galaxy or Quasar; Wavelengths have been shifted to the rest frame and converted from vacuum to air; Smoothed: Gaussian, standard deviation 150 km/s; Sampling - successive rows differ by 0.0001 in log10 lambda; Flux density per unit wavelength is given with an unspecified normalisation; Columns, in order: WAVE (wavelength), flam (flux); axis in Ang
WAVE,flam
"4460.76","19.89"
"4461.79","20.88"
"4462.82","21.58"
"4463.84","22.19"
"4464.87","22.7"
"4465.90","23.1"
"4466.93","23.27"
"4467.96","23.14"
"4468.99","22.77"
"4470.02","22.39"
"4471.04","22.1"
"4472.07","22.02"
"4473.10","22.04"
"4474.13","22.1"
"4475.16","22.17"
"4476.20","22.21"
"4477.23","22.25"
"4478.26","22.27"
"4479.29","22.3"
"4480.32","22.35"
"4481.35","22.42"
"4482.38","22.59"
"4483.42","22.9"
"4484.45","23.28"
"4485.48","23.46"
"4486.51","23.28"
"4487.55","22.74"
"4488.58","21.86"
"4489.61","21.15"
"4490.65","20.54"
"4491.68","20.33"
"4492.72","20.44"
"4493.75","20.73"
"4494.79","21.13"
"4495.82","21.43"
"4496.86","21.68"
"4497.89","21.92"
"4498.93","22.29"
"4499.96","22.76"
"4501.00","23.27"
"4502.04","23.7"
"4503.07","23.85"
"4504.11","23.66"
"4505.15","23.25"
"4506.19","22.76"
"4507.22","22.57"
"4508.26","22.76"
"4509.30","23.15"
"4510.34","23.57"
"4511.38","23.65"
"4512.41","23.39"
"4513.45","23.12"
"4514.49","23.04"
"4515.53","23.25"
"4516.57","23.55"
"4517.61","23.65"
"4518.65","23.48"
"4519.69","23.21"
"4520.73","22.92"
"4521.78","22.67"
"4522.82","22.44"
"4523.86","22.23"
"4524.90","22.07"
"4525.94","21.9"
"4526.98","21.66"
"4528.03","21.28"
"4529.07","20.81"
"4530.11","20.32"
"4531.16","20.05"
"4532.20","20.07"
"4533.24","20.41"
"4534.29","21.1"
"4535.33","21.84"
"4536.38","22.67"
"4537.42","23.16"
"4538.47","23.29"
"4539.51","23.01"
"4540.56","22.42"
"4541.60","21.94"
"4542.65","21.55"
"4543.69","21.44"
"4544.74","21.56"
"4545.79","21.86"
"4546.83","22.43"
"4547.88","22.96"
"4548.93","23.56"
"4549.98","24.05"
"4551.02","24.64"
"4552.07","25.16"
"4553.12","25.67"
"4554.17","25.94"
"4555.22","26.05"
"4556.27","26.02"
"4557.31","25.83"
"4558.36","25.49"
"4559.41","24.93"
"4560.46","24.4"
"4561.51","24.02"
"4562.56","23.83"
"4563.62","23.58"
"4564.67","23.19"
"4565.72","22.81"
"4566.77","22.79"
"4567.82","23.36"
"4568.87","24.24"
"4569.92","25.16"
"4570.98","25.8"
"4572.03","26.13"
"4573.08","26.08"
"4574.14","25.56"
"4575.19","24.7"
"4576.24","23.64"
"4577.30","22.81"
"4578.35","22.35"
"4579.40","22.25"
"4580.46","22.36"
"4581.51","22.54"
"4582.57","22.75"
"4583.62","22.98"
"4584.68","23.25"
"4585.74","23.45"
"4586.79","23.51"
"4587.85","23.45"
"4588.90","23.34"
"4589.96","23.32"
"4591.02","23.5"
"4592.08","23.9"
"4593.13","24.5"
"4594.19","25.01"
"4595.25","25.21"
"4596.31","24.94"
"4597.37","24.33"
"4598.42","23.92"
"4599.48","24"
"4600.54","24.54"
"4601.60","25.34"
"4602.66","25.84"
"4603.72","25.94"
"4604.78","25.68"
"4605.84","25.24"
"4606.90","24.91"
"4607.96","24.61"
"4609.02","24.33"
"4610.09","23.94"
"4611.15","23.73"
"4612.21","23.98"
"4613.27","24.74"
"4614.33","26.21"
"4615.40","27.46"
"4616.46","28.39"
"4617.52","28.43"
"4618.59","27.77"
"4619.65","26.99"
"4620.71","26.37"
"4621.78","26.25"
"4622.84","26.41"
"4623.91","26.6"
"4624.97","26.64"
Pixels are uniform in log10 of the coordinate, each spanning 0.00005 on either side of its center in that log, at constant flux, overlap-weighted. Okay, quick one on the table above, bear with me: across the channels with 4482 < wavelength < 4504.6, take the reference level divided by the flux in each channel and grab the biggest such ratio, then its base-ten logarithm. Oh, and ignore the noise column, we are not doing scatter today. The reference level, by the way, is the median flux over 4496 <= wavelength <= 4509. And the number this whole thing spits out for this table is 0.05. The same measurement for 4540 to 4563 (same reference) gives 0.03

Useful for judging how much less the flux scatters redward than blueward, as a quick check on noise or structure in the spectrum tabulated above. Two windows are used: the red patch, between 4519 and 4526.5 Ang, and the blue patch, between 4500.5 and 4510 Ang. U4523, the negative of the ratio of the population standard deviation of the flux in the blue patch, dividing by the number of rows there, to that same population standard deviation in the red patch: -0.99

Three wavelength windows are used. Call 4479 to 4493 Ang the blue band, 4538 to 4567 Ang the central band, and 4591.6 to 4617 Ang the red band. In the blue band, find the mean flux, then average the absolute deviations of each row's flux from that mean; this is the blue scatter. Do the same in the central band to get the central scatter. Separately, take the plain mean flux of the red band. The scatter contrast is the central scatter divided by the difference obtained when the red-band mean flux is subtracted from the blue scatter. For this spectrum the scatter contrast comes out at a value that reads -0.052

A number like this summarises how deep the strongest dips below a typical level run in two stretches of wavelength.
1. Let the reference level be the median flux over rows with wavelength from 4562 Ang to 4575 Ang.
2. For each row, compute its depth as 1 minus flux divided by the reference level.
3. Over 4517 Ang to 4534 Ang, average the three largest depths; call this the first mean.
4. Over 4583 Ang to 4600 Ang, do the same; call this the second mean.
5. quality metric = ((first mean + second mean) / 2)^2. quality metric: 0.0097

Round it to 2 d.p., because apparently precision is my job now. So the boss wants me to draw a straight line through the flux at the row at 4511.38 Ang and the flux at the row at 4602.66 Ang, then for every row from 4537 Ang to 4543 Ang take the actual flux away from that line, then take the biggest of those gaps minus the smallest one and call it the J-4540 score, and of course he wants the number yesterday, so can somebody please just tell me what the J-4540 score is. 1.84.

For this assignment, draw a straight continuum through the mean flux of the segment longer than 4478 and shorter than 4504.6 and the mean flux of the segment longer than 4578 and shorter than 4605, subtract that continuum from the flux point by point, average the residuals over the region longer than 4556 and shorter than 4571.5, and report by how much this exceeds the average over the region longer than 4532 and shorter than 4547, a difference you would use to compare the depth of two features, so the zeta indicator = 2.0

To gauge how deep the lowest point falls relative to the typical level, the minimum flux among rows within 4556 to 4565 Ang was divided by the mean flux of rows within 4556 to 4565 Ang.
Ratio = 0.94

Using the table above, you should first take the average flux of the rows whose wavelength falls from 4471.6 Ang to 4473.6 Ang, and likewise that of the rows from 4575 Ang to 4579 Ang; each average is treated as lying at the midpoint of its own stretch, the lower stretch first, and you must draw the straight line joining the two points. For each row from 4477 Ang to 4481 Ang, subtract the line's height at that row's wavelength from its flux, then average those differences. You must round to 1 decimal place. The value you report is 0.2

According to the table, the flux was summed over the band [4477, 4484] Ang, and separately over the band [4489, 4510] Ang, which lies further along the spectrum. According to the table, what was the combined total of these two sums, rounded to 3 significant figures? 600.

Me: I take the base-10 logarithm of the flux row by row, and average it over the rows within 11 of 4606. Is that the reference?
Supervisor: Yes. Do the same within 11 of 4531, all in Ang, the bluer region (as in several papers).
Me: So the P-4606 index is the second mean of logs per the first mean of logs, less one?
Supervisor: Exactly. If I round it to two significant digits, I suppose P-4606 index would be -0.044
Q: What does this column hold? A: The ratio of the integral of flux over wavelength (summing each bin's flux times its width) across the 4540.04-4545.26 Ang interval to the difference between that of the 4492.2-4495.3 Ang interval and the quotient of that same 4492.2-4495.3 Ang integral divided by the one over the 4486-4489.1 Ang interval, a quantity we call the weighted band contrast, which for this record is 1.8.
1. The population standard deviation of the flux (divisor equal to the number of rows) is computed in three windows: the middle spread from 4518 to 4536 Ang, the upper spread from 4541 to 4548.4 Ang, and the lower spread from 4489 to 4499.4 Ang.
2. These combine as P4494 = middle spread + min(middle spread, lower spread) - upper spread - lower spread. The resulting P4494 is 0.6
